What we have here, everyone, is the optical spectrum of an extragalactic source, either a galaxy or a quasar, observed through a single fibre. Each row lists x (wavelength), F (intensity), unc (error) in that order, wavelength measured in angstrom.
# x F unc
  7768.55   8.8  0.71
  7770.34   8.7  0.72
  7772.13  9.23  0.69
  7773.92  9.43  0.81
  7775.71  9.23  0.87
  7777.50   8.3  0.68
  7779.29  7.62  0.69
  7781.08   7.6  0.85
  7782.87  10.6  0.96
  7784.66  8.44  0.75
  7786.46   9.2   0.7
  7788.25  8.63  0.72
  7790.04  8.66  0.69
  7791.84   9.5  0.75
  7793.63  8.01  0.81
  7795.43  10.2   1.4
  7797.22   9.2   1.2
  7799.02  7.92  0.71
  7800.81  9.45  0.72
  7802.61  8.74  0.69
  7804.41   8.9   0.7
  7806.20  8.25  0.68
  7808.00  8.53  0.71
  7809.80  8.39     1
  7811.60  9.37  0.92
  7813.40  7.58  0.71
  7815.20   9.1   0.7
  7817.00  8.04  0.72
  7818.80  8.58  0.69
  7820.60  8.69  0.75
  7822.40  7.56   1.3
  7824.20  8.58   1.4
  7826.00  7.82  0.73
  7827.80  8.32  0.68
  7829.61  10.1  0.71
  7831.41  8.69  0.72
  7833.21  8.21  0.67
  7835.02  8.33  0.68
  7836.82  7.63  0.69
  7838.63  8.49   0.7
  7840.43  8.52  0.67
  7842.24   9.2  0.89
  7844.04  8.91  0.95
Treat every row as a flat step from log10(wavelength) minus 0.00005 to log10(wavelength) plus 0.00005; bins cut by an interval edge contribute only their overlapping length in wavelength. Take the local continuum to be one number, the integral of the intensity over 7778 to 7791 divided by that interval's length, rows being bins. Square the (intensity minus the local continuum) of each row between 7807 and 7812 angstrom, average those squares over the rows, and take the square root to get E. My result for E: 0.44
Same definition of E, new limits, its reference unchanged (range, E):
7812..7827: 0.68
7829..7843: 0.69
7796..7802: 0.70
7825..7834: 0.79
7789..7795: 0.61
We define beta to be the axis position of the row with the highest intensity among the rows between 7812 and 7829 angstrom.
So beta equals 7815.20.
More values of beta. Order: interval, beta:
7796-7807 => 7800.81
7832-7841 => 7840.43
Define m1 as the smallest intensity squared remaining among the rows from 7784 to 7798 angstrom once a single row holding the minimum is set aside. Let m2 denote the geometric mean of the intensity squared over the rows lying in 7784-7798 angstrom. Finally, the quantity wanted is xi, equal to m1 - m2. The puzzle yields -9.0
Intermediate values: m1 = 71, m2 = 80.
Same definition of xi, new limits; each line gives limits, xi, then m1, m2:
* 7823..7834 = -6.4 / 67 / 74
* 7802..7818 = -8.1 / 65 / 73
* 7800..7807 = -1.5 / 76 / 78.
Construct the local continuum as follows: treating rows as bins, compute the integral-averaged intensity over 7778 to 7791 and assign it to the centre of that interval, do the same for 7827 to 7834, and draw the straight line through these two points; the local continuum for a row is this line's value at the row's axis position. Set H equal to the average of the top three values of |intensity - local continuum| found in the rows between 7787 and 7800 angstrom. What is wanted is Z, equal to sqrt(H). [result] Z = 1.02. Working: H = 1.03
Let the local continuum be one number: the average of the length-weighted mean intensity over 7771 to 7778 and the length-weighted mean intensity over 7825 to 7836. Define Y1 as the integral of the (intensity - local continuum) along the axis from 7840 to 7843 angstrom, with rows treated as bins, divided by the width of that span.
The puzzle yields 0.1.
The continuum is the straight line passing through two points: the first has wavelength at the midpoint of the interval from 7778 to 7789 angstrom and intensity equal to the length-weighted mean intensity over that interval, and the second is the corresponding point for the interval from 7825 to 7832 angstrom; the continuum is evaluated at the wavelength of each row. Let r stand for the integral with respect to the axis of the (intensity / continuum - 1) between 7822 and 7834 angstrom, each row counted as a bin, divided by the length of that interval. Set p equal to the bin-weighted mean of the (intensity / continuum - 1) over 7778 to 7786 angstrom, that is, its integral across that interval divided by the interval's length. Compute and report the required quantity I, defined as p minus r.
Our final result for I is 0.016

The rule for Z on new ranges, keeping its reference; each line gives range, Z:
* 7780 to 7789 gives 1.08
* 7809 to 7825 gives 1.03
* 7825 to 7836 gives 0.99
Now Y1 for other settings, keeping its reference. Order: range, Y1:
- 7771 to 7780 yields 0.0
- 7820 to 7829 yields -0.6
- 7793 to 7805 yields 0.1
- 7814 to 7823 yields -0.4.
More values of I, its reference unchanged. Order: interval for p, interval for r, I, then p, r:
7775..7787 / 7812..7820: 0.038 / 0.00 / -0.036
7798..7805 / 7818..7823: 0.053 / 0.01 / -0.047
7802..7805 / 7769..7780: 0.001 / 0.01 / 0.013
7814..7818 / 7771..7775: -0.098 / -0.03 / 0.073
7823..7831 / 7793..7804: -0.037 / -0.01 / 0.029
